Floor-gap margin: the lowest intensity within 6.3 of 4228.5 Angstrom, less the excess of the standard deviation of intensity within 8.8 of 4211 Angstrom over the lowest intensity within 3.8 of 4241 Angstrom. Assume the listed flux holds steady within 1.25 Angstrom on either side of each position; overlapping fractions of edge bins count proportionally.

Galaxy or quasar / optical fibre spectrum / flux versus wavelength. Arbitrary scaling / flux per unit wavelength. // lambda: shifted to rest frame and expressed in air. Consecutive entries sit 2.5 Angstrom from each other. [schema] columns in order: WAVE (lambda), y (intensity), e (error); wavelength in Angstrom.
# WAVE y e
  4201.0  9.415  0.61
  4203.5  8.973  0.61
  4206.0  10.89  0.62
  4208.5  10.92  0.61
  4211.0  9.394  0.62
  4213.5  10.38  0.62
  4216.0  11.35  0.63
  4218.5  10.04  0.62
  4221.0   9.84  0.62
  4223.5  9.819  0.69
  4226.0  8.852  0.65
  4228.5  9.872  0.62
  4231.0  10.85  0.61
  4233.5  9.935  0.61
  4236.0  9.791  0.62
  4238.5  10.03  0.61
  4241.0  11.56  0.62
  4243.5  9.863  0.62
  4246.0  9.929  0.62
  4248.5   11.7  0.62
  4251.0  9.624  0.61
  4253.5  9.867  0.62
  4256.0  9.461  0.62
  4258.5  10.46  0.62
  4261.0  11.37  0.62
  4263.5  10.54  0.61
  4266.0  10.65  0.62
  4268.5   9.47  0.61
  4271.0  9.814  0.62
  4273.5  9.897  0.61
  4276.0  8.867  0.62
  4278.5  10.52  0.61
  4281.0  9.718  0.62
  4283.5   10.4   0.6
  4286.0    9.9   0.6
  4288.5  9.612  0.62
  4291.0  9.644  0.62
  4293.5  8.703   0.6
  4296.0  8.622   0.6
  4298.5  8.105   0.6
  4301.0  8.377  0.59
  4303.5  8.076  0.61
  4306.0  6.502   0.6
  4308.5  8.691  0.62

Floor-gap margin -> 17.9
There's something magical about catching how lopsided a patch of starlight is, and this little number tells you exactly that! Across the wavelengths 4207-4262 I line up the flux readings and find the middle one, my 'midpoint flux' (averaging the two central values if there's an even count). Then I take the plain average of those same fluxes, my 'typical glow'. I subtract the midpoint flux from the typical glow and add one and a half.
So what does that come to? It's 1.79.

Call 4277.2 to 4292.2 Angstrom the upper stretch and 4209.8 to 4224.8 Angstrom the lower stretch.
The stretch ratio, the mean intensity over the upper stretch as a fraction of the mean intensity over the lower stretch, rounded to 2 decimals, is 0.98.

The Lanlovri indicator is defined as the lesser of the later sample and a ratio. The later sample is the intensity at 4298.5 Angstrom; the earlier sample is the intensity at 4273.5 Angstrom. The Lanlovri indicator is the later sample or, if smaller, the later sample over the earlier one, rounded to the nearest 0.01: 0.82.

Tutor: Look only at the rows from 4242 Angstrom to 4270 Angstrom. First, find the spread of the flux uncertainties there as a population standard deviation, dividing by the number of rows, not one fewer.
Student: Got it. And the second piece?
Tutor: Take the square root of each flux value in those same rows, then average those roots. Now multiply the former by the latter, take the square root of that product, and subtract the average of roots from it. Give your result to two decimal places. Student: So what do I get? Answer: -3.08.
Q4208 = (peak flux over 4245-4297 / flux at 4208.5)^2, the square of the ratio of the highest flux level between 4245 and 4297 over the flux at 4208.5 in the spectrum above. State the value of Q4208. 1.15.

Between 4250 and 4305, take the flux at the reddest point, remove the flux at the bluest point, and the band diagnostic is -1.5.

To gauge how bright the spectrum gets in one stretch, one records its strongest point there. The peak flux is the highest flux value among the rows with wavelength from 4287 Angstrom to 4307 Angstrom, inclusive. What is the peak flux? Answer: 9.644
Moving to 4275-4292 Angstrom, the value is 10.52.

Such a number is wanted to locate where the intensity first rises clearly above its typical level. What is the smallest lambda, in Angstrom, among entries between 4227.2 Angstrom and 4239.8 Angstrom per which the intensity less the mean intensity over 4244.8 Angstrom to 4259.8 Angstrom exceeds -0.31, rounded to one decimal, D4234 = 4228.5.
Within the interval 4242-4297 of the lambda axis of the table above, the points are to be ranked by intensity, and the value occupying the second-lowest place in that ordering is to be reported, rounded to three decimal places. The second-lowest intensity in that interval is 8.703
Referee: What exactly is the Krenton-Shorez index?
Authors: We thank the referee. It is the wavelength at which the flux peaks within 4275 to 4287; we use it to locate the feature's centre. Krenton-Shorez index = 4278.5 Angstrom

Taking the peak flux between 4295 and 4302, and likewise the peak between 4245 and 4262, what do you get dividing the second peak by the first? 1.36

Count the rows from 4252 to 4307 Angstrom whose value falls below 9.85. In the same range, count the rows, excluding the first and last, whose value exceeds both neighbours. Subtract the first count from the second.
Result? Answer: -6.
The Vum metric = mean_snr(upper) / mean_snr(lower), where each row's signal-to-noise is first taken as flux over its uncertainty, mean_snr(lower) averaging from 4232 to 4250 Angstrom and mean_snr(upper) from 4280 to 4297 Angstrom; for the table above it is 0.93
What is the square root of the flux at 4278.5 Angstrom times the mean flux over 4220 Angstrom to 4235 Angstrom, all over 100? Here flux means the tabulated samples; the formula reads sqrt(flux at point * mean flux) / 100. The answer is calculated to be 0.102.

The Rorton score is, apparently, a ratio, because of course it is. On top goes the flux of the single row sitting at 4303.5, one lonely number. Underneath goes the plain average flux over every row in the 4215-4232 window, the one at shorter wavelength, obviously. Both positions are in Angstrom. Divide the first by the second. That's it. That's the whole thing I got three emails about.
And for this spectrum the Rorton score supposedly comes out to 0.80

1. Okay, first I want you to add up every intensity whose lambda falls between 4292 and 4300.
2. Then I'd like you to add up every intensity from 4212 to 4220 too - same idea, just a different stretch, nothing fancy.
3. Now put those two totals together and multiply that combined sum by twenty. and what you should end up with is 1144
